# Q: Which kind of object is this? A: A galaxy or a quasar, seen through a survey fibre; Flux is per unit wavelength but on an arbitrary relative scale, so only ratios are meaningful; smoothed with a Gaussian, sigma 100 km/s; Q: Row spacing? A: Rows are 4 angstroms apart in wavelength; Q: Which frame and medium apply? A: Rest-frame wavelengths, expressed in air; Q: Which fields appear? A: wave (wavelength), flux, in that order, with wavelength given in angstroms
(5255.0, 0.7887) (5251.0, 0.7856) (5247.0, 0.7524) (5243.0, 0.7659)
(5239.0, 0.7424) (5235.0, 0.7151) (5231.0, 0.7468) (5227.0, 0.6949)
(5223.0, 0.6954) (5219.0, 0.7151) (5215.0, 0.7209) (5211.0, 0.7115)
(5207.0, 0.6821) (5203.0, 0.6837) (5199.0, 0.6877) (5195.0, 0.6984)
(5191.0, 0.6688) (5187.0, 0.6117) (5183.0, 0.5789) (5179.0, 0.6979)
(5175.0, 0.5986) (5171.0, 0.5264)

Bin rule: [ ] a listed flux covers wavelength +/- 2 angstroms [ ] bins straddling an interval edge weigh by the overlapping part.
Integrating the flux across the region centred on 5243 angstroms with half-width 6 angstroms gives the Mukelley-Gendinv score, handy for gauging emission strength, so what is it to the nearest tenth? 9.0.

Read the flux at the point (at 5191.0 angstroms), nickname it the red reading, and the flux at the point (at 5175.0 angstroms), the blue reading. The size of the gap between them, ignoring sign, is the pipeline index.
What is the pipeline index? 0.070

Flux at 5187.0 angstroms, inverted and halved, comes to 0.82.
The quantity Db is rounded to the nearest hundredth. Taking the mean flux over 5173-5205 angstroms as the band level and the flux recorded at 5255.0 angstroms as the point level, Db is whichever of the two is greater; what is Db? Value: 0.79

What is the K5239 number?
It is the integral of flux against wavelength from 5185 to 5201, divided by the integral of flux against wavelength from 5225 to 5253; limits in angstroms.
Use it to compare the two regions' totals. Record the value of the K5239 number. 0.51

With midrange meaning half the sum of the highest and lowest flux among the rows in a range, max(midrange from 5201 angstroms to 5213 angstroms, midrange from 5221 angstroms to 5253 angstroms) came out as 0.740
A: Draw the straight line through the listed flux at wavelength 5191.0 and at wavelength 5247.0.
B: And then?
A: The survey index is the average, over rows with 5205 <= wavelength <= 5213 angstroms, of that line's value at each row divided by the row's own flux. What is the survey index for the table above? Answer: 1.00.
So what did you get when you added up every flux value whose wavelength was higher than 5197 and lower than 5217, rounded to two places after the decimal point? 3.49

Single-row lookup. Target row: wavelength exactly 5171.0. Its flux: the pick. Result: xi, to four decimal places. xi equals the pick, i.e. 0.5264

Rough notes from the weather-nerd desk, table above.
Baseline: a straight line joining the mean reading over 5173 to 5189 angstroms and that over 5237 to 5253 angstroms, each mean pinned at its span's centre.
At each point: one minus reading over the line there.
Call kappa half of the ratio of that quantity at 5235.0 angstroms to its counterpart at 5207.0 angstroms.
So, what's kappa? -3.2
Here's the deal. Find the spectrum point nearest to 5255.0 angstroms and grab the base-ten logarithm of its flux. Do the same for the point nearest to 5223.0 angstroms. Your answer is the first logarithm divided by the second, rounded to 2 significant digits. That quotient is 0.65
